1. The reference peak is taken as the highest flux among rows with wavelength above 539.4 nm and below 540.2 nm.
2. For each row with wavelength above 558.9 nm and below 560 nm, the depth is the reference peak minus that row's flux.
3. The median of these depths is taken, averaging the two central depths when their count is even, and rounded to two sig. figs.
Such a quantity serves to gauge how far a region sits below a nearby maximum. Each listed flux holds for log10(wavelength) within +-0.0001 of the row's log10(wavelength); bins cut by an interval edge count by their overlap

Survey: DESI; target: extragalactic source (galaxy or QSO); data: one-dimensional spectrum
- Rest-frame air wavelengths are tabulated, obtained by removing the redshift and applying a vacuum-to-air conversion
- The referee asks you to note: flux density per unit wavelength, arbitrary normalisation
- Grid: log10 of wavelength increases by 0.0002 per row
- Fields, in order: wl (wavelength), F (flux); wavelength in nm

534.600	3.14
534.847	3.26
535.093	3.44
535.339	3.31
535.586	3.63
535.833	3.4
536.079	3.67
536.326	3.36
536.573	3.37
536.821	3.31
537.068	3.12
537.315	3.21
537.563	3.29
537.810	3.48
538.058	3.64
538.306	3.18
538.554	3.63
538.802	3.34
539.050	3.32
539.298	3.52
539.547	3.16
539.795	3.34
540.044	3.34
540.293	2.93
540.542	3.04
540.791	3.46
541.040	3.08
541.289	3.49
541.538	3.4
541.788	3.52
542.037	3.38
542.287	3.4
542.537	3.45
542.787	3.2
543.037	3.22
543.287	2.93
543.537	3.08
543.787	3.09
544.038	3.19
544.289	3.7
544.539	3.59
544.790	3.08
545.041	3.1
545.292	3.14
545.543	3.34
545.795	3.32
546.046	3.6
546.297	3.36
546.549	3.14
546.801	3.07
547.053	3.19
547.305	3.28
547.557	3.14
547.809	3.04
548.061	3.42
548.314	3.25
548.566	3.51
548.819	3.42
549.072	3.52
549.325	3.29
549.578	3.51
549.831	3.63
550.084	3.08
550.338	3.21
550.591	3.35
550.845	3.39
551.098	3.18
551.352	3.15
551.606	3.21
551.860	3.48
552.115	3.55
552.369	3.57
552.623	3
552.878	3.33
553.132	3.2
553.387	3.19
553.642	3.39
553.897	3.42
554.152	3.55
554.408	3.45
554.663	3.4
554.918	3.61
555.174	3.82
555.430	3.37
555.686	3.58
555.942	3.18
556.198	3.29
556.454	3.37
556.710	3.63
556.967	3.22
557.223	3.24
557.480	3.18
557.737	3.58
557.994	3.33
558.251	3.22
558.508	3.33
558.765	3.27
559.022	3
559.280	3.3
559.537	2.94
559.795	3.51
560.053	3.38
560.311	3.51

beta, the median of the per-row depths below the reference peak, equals 0.19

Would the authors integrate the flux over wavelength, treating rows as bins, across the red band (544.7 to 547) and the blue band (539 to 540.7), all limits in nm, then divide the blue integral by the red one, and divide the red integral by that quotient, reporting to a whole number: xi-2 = 10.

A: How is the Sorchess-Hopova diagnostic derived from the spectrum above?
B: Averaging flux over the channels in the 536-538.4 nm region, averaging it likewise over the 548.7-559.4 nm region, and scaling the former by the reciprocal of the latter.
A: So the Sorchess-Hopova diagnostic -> 1.00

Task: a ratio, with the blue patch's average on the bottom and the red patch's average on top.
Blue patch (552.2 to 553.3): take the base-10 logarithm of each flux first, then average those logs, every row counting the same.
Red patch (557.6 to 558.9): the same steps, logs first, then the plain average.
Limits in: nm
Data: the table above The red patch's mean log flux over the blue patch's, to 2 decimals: 1.02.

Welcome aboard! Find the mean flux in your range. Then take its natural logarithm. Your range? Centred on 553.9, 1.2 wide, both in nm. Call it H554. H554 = 1.22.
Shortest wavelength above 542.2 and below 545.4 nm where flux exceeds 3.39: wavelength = 542.287 nm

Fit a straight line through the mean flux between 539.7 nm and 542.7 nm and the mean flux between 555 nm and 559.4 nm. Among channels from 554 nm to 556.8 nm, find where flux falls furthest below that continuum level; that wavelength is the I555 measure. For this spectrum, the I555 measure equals 555.942 nm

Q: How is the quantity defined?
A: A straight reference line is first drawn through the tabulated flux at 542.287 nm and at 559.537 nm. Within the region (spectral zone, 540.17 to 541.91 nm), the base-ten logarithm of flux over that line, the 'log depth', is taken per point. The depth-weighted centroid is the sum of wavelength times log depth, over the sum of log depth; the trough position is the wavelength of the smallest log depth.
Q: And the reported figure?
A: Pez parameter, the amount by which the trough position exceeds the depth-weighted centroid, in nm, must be -0.15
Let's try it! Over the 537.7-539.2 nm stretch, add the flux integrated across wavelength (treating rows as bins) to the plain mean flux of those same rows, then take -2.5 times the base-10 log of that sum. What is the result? -2.33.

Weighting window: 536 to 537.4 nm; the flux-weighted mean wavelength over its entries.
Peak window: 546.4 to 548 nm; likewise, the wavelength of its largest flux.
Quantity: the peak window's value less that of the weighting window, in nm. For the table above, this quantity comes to 10.63 nm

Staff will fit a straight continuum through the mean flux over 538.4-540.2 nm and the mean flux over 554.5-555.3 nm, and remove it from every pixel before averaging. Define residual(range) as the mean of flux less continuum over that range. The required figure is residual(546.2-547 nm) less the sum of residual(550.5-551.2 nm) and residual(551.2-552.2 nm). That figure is 0.16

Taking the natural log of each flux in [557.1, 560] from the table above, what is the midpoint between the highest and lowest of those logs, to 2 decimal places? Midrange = 1.18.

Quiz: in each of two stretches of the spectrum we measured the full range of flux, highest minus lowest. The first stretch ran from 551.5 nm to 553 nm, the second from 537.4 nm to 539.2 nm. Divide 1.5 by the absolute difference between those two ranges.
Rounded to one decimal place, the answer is 13.6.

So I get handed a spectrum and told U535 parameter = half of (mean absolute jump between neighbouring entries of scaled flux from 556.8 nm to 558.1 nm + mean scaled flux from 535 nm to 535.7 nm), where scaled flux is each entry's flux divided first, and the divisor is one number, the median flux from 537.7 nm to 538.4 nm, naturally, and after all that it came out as 0.523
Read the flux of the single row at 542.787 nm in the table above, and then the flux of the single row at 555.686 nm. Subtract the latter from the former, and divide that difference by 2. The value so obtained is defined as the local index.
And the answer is -0.19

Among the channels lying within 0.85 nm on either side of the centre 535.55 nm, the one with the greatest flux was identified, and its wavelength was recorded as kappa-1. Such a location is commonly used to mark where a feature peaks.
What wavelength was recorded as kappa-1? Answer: 536.079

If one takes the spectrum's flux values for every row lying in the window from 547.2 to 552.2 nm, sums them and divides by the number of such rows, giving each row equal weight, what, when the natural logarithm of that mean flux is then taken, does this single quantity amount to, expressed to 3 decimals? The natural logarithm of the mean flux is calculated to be 1.203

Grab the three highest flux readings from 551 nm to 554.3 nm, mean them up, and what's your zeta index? 3.56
